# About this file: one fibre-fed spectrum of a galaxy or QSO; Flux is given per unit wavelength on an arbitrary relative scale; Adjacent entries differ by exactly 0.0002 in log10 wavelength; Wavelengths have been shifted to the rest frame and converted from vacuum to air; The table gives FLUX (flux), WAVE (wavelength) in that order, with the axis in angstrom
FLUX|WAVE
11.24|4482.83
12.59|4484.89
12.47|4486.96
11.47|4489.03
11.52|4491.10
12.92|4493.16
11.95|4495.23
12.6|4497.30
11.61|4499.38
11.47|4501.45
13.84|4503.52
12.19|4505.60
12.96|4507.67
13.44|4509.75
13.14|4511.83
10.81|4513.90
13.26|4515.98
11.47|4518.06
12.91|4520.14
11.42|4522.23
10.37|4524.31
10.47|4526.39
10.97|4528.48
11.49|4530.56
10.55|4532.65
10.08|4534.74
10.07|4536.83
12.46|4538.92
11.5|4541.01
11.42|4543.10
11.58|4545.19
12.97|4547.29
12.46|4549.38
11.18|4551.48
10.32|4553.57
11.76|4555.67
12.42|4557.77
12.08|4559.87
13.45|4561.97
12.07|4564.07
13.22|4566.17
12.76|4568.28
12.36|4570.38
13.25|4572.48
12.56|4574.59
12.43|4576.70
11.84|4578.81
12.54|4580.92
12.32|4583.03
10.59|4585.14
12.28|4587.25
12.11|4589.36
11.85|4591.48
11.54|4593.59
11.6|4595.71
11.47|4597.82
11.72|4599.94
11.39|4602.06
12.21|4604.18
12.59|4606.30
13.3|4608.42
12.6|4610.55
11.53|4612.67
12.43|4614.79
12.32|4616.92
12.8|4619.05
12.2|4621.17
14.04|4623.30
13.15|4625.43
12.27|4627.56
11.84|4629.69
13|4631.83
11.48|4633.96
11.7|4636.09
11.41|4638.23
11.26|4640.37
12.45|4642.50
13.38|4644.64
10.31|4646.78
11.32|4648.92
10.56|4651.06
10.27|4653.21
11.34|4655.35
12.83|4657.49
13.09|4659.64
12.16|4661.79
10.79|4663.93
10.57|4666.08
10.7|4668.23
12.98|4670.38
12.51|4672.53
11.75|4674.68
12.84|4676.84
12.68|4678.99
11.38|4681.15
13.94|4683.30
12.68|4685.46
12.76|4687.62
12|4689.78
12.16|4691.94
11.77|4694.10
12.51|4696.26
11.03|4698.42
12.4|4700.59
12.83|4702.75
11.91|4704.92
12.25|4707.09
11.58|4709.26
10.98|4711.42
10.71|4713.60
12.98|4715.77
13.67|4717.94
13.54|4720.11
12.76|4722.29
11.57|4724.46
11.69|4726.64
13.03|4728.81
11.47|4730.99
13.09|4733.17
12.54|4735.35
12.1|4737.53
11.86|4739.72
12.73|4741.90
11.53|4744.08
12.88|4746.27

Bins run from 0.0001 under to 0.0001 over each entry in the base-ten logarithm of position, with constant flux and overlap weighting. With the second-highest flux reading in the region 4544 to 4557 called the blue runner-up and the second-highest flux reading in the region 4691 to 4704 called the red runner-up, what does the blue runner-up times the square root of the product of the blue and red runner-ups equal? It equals 156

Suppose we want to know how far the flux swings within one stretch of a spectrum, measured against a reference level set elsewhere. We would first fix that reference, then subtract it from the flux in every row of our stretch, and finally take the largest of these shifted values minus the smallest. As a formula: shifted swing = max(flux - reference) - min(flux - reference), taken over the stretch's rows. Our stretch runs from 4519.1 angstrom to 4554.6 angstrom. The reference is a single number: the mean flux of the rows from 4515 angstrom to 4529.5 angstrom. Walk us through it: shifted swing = 2.90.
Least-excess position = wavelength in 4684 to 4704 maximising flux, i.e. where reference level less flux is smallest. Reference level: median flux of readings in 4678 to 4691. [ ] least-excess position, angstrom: 4702.75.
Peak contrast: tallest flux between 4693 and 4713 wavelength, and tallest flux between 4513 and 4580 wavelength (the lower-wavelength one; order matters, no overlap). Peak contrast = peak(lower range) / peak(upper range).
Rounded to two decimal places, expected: 1.05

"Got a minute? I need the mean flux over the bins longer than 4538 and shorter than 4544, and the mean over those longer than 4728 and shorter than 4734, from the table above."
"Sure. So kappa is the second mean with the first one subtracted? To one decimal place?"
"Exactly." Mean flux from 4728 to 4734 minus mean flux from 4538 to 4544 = 0.7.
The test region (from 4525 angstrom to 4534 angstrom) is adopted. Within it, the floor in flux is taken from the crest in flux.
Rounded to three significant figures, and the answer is 1.02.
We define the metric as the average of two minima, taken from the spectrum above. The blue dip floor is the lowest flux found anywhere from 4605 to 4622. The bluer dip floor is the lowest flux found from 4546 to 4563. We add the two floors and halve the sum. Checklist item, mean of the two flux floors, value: 10.9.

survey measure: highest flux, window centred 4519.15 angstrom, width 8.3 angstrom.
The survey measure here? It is 13.26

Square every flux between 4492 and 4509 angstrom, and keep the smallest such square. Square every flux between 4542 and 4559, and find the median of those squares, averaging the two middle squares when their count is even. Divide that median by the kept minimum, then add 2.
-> 3.04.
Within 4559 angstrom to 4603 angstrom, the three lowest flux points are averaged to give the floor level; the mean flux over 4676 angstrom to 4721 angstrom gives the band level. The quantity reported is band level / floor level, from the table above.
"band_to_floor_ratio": 1.10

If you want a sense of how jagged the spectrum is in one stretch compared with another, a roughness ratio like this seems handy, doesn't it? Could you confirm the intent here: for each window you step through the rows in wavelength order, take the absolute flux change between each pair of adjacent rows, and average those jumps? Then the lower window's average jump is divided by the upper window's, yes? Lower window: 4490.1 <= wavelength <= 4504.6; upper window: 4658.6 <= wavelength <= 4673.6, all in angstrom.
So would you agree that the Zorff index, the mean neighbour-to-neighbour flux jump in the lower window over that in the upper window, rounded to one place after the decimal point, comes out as 1.2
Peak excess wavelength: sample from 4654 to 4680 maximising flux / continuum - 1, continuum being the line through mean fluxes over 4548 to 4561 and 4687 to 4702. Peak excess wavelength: 4659.64 angstrom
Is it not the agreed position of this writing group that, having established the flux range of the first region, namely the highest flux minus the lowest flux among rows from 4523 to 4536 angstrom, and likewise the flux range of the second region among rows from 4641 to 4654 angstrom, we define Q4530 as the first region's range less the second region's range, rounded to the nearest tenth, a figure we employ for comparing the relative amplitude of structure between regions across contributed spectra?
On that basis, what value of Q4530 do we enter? -1.7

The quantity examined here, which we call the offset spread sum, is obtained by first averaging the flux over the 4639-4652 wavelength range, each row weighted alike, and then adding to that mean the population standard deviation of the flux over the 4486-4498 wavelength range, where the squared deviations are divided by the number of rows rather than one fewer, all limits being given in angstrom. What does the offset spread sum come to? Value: 12.1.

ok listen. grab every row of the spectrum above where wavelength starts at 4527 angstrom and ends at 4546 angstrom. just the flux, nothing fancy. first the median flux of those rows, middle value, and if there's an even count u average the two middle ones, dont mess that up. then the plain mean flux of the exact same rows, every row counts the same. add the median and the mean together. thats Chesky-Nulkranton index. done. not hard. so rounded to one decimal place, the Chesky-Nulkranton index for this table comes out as 22.5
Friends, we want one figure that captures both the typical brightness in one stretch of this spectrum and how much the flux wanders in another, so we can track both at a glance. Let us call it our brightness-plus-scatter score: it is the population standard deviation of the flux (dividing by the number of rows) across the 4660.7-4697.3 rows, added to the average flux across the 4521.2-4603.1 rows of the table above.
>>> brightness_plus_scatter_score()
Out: 12.6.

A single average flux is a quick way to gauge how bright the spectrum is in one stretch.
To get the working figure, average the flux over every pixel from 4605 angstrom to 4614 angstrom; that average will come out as 12.5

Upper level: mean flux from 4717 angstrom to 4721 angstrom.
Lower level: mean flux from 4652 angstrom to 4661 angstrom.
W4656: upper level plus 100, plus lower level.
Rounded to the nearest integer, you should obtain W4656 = 125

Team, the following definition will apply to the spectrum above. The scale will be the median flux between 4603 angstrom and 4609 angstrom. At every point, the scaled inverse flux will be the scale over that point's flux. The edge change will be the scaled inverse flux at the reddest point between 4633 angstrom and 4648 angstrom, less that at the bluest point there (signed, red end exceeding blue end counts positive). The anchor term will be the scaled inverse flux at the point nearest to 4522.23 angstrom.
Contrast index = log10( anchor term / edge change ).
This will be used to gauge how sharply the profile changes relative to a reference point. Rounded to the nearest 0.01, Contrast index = 0.95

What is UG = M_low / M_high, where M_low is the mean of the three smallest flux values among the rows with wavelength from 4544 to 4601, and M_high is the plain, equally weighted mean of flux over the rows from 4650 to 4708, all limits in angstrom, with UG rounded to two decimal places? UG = 0.89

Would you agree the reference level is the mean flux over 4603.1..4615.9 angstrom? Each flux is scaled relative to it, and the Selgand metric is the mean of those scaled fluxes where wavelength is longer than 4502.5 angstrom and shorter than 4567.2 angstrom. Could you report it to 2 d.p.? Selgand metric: 0.95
